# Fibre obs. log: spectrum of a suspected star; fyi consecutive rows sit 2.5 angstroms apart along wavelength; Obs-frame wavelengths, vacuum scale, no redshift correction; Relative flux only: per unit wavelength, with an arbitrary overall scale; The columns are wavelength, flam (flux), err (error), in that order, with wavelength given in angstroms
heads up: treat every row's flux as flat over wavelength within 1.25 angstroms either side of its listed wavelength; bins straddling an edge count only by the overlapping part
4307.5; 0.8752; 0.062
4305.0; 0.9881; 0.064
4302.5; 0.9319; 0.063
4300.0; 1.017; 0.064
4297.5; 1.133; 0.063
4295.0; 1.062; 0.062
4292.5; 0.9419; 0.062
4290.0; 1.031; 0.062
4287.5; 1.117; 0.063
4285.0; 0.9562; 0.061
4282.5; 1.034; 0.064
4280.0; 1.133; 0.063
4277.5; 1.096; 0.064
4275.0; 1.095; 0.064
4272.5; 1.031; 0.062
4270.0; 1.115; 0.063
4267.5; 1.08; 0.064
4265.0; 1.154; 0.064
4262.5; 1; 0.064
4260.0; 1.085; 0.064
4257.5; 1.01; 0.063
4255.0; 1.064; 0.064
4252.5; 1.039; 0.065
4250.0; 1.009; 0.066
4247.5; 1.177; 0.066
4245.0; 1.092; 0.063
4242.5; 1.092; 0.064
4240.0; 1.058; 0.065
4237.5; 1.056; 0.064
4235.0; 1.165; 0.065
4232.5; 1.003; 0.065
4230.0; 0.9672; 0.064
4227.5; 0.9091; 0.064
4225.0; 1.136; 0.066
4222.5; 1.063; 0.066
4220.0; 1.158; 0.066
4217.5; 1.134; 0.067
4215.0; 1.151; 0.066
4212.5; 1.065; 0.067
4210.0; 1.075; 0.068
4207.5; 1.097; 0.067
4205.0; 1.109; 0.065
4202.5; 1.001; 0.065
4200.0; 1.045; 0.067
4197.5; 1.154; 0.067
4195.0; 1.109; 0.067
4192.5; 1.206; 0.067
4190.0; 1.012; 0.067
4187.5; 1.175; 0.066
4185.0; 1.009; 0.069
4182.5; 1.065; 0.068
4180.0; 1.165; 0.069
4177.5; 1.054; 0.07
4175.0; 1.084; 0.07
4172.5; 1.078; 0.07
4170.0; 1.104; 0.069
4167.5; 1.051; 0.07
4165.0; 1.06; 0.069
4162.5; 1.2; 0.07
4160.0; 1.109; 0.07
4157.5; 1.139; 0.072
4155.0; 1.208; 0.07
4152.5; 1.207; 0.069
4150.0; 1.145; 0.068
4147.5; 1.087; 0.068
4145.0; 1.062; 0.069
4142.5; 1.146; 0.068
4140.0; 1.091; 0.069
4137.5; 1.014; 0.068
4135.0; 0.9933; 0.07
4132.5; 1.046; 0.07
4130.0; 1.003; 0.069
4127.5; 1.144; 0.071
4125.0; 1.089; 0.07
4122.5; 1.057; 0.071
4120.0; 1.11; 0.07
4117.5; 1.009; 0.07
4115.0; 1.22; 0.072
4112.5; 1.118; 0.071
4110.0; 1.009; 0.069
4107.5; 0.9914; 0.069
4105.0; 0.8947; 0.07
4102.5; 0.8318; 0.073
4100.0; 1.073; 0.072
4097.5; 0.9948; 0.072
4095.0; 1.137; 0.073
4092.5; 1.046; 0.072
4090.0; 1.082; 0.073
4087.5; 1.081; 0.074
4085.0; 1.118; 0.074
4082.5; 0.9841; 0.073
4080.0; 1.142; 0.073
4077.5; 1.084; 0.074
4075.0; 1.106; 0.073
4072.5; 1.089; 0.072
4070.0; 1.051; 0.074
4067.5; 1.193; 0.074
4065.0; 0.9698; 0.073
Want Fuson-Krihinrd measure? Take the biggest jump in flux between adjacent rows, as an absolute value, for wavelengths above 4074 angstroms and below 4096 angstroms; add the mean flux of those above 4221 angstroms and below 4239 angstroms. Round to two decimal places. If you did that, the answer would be 1.20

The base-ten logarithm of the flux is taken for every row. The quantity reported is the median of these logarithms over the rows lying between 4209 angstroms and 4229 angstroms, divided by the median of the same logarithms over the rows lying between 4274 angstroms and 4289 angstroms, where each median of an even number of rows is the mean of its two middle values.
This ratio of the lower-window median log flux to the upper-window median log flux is 1.1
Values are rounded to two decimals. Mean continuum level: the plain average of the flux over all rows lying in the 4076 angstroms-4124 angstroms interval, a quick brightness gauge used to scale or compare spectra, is 1.05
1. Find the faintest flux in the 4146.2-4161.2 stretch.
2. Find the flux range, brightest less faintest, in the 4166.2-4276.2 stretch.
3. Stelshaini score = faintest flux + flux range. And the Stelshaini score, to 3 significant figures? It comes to 1.38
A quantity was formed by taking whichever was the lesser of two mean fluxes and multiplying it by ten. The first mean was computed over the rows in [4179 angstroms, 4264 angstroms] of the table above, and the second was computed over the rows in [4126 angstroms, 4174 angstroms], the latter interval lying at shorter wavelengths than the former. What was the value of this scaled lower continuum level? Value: 10.8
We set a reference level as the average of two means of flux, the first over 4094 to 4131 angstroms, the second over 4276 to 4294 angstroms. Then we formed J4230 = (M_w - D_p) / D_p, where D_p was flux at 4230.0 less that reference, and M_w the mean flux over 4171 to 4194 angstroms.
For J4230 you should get -15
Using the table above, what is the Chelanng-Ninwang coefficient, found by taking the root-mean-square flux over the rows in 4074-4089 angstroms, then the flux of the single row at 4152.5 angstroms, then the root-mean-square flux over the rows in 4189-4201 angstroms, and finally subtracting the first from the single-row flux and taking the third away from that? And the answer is -0.99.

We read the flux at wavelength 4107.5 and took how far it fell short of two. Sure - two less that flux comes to 1.01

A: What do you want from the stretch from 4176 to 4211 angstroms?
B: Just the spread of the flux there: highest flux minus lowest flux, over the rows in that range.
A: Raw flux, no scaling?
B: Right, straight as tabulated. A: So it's 0.205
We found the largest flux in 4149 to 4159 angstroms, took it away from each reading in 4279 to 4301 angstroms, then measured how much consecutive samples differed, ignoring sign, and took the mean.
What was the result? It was 0.10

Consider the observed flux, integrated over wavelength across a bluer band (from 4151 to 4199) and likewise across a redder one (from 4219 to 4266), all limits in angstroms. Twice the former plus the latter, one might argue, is 157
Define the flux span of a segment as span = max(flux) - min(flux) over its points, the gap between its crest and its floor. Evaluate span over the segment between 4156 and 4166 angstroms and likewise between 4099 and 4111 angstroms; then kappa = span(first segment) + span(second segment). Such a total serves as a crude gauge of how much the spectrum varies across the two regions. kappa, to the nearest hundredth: 0.38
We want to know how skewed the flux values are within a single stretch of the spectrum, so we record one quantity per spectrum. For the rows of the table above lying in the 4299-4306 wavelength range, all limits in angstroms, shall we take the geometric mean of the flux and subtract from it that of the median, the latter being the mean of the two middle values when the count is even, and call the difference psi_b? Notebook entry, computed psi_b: -0.010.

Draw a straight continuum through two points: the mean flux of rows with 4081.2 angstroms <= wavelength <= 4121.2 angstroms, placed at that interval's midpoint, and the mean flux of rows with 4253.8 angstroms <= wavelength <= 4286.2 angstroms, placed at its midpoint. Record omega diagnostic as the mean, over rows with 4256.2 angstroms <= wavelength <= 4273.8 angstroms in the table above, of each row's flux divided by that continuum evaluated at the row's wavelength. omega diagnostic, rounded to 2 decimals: 1.00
